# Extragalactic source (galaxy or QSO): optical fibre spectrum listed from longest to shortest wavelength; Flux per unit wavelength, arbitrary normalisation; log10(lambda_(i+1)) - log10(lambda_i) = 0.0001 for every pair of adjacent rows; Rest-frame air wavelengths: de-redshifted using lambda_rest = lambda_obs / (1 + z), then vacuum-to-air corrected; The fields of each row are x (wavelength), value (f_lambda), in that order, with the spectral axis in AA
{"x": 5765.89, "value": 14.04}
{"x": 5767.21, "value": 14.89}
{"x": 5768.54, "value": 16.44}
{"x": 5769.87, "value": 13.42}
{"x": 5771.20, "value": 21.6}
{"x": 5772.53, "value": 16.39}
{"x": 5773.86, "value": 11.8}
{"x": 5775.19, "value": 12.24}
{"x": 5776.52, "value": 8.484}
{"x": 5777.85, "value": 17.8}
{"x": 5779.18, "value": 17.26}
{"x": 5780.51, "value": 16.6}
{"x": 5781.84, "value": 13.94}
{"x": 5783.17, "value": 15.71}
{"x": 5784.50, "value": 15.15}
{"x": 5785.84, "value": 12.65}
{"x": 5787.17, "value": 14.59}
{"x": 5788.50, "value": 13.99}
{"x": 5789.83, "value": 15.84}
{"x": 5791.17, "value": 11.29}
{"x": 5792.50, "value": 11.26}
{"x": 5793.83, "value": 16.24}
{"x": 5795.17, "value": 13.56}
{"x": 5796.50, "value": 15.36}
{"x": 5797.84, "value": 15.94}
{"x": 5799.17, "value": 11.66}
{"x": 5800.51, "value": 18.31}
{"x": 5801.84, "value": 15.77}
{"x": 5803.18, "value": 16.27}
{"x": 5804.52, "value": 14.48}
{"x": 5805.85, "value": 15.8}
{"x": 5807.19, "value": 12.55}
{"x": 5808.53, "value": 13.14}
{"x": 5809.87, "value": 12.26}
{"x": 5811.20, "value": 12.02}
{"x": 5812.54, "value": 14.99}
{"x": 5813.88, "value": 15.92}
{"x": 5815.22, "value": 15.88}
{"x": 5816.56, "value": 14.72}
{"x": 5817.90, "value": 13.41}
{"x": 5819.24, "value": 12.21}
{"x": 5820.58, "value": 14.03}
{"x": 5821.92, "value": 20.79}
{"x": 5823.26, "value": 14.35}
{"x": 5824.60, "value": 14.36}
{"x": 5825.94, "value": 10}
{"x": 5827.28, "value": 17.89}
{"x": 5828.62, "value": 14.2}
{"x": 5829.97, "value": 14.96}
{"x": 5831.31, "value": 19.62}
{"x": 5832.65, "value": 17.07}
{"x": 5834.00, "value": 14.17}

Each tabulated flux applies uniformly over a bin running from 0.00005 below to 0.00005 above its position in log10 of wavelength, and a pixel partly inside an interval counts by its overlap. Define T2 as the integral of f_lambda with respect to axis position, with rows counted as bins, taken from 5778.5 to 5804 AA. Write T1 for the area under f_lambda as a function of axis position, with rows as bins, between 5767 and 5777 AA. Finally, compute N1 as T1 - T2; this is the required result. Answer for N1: -233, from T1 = 145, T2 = 378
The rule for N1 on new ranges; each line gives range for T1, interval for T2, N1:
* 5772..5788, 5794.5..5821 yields -152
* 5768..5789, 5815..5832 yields 56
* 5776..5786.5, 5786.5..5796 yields 24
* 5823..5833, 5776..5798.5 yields -173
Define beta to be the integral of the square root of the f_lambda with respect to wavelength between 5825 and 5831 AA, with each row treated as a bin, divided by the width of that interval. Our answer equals 3.80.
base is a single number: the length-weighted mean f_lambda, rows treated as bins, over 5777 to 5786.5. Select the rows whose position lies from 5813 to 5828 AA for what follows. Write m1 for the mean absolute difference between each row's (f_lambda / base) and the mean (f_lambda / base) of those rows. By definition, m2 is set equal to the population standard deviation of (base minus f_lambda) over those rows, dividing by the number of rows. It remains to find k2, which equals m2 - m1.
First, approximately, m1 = 0.130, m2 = 2.70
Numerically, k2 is 2.58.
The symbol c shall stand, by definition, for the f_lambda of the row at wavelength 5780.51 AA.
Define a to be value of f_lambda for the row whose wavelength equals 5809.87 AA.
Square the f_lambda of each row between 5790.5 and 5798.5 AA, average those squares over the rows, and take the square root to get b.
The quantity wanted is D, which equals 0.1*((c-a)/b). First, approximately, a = 12.26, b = 14.1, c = 16.6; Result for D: 0.031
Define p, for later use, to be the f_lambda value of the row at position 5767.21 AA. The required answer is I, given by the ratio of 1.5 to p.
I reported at 0.101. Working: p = 14.89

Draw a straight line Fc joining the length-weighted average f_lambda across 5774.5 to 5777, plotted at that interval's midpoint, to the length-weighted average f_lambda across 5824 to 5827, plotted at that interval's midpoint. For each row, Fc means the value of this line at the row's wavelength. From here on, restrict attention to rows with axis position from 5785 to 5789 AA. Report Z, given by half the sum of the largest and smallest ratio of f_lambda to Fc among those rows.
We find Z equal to 1.24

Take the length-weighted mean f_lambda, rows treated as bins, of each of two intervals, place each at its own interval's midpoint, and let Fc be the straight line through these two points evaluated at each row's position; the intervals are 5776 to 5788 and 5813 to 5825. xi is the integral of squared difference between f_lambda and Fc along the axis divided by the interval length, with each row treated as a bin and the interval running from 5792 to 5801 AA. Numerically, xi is 5.4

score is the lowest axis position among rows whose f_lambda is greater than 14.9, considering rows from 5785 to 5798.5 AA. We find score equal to 5789.83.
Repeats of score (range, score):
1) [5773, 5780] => 5777.85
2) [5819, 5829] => 5821.92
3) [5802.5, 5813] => 5803.18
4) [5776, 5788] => 5777.85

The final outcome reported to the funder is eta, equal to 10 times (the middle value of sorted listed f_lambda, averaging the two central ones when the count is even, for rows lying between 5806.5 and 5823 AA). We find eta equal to 137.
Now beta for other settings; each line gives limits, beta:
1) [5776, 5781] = 3.86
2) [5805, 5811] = 3.65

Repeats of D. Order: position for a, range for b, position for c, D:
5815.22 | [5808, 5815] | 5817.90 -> -0.018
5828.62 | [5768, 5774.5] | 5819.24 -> -0.012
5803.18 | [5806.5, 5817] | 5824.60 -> -0.014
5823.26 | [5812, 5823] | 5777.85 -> 0.022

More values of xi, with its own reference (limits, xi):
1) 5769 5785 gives 10.6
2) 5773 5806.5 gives 5.4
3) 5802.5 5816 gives 3.0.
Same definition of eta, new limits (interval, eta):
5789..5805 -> 156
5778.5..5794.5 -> 149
